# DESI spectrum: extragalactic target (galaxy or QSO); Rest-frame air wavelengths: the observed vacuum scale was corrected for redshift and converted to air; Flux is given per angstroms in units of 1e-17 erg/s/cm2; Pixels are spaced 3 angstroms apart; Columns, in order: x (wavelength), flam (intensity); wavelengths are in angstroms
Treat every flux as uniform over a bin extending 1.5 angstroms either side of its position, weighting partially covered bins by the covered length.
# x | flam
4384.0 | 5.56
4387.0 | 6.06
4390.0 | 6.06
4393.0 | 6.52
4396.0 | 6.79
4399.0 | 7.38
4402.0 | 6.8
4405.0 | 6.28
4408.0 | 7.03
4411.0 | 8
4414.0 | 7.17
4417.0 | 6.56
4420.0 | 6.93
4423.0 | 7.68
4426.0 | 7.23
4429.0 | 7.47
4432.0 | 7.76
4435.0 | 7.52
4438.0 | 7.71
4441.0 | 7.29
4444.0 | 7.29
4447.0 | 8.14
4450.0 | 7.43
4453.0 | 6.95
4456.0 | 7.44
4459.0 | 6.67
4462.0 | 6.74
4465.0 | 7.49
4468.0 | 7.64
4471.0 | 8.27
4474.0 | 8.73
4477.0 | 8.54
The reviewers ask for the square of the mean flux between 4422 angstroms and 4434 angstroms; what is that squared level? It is 57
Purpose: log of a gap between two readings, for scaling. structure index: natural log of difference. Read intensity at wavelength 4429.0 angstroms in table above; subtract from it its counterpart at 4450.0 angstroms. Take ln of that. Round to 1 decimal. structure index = -3.2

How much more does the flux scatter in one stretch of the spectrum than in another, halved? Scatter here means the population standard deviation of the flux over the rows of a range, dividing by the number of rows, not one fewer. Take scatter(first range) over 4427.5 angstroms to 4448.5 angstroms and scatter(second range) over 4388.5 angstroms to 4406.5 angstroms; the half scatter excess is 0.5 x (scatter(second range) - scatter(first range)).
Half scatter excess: 0.072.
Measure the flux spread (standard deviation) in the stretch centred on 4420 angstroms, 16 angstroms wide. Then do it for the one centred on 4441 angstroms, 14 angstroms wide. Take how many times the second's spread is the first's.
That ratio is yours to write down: 0.86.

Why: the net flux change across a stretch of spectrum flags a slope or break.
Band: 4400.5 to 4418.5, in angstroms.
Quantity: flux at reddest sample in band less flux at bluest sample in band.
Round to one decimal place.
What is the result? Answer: -0.2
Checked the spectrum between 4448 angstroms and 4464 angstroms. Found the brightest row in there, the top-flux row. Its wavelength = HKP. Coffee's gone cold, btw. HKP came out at 4456.0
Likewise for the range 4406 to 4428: 4411.0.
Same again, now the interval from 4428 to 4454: 4447.0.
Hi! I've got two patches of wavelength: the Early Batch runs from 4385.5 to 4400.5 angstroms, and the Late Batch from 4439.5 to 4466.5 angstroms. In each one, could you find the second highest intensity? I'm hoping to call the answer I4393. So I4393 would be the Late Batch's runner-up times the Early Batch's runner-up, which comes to 51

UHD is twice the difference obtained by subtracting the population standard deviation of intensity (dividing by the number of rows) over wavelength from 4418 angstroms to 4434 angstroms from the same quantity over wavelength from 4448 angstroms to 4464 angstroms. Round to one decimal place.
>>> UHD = 0.1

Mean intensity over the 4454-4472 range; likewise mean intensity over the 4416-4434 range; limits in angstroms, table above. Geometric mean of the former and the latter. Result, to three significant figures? 7.32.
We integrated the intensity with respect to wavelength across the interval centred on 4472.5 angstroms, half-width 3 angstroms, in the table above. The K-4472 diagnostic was 51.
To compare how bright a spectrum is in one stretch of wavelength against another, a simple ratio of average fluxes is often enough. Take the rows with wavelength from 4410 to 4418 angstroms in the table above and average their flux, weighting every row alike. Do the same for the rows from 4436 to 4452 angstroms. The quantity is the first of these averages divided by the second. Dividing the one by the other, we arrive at 0.96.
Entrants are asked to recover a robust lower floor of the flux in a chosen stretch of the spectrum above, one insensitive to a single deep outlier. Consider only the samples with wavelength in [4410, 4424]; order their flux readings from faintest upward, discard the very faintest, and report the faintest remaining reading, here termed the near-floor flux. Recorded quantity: 6.93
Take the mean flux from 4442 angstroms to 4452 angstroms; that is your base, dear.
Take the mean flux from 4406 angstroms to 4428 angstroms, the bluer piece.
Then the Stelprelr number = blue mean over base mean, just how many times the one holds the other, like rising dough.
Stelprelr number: 0.95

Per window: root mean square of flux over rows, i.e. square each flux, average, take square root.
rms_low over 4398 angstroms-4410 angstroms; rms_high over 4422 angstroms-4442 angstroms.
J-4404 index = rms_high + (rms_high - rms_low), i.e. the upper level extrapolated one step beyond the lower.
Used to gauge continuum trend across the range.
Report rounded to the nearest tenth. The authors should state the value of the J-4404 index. 8.2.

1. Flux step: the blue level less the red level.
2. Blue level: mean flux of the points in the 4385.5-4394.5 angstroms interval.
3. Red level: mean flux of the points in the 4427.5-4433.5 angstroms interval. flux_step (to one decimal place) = -1.4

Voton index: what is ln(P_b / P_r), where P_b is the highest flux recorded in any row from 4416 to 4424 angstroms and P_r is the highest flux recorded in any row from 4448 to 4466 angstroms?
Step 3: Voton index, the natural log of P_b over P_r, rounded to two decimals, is 0.03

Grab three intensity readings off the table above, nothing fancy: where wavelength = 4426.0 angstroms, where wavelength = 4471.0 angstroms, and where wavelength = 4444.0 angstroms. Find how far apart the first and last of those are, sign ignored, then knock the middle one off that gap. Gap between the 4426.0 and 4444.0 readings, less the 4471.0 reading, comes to -8.2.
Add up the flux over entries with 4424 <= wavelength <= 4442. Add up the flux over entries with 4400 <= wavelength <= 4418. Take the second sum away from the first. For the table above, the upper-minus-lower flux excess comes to 3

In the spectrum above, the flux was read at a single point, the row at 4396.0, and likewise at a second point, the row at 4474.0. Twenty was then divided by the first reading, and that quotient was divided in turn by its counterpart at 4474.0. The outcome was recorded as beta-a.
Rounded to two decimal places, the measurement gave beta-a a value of 0.34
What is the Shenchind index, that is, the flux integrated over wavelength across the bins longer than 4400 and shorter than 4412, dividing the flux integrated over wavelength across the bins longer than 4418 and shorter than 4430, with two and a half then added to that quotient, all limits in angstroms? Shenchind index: 3.54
